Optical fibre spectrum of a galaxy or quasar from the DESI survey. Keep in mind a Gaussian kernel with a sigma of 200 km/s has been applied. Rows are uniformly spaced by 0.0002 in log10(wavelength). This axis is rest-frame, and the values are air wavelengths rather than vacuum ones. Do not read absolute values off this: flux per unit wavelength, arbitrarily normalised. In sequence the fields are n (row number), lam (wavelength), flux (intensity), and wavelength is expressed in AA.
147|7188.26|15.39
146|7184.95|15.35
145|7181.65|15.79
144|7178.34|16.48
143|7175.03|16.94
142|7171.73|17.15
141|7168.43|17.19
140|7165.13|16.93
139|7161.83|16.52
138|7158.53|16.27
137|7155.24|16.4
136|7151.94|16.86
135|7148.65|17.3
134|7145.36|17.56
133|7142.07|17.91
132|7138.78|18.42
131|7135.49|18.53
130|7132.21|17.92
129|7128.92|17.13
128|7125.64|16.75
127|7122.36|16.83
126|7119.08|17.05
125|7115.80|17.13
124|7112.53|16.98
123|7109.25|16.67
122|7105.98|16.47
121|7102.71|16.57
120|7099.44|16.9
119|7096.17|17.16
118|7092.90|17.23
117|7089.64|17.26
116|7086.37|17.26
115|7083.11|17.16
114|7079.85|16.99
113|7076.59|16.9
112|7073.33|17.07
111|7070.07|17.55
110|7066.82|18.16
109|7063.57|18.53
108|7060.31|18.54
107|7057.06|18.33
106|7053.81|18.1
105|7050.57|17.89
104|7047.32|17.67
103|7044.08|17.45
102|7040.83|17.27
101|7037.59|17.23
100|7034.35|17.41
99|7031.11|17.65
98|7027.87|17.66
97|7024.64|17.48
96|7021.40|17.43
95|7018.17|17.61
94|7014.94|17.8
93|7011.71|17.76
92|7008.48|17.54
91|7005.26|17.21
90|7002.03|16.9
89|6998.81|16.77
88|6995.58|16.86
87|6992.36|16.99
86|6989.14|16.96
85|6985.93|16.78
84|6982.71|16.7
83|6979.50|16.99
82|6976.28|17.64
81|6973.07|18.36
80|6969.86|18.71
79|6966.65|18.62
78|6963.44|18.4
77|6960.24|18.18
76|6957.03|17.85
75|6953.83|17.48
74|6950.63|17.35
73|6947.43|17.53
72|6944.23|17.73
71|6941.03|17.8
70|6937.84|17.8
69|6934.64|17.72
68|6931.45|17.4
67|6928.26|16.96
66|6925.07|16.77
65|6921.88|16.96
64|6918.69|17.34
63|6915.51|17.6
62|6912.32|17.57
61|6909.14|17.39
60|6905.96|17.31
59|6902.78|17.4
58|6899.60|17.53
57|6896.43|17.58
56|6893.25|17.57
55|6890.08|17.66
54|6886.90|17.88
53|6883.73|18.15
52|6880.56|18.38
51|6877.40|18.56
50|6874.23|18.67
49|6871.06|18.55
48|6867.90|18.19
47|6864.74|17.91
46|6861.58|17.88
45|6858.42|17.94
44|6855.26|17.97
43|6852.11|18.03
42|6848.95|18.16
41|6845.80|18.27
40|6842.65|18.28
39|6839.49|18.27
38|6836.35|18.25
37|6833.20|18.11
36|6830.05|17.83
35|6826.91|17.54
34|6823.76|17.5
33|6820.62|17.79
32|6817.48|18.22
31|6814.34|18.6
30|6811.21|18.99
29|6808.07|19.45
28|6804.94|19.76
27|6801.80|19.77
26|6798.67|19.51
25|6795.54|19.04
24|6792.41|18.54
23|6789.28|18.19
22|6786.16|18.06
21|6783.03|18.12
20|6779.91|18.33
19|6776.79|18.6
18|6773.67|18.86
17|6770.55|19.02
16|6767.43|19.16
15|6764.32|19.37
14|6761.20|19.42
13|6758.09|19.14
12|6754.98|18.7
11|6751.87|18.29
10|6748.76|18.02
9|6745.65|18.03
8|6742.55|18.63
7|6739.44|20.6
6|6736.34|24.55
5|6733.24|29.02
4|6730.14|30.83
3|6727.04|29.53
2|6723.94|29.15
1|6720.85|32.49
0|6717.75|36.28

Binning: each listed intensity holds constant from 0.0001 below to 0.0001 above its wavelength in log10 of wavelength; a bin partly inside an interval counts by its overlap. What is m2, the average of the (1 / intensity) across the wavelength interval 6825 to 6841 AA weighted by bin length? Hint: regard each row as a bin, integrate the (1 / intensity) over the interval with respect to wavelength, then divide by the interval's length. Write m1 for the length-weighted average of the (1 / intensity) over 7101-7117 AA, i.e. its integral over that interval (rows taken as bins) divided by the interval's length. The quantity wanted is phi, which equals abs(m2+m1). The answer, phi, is 0.115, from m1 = 0.0597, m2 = 0.0556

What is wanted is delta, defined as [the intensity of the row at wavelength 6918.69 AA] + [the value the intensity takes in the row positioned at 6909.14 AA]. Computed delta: 34.7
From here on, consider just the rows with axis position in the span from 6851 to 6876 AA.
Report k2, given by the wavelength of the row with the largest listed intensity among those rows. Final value 6874.23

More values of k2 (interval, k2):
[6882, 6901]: 6883.73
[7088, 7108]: 7089.64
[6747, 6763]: 6761.20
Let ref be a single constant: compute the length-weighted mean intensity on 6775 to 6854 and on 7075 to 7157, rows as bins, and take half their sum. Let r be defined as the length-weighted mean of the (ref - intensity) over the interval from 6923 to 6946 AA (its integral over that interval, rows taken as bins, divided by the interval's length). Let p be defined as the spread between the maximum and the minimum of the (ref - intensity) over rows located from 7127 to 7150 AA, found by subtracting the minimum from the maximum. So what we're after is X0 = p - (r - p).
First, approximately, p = 1.4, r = 0.37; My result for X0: 2.4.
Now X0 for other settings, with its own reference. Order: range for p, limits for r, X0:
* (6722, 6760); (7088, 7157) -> 25.0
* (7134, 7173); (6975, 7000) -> 3.7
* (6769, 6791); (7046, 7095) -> 1.7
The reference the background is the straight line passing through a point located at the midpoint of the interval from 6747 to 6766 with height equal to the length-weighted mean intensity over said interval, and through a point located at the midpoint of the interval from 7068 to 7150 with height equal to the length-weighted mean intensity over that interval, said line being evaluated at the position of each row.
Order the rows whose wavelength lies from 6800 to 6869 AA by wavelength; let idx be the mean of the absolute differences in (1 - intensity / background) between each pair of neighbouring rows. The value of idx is 0.010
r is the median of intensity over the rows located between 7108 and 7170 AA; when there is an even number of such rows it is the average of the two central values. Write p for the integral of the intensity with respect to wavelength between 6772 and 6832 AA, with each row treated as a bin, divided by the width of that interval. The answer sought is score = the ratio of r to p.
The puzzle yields 0.92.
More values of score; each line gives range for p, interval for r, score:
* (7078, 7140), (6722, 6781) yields 1.11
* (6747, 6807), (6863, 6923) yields 0.93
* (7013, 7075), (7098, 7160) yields 0.96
